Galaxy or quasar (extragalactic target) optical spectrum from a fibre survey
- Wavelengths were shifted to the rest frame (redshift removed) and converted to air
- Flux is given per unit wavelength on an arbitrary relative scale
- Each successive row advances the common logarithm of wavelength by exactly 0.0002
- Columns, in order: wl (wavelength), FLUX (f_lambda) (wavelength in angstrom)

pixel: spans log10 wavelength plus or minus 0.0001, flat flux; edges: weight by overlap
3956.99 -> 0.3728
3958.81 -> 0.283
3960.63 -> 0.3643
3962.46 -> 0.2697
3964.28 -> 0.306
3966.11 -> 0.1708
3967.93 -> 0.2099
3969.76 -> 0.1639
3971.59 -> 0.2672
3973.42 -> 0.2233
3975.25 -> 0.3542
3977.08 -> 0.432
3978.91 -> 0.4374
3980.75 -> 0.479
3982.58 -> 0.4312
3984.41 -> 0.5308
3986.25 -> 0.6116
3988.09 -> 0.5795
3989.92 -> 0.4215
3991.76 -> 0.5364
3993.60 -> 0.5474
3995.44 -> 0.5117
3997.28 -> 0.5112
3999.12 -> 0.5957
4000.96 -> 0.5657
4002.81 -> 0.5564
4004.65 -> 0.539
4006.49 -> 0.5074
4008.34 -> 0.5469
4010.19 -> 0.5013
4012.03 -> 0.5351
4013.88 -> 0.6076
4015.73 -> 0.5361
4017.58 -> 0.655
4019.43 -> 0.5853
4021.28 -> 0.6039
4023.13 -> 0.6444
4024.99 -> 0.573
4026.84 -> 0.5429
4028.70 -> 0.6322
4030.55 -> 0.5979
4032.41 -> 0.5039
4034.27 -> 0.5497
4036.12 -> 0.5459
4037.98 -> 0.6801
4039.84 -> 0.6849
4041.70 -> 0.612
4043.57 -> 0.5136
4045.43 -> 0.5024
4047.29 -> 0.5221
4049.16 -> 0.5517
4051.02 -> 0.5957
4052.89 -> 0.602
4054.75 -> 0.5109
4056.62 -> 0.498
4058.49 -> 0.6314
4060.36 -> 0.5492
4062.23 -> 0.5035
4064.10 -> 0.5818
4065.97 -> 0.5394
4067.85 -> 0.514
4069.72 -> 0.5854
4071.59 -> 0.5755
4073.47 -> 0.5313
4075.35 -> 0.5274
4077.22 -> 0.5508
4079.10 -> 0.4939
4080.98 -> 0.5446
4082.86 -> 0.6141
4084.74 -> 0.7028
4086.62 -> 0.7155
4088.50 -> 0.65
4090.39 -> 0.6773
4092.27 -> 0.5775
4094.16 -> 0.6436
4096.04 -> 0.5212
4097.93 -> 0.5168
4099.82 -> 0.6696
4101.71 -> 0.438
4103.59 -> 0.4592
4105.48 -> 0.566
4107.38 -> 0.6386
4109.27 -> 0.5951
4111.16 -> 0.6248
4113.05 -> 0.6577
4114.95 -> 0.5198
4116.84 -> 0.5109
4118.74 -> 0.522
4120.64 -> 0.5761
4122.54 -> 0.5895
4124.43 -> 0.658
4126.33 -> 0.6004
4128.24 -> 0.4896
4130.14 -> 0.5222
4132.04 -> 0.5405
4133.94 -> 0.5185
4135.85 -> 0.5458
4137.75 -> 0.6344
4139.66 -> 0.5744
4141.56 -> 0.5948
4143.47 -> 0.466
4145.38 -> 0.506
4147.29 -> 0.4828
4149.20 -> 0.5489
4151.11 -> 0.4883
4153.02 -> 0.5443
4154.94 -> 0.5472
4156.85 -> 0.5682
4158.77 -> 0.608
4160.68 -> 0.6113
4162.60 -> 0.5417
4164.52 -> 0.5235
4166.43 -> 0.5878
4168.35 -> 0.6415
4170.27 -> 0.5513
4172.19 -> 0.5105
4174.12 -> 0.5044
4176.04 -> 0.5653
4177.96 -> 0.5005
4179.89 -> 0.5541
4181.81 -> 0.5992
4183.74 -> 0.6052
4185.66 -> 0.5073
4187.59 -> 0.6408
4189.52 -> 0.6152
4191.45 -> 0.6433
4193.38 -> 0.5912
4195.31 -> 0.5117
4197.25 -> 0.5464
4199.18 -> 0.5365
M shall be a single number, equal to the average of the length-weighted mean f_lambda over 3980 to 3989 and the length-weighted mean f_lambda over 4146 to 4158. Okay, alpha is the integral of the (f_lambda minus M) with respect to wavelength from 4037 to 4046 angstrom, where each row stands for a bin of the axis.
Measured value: 0.66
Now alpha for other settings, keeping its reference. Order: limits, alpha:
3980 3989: -0.01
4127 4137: -0.01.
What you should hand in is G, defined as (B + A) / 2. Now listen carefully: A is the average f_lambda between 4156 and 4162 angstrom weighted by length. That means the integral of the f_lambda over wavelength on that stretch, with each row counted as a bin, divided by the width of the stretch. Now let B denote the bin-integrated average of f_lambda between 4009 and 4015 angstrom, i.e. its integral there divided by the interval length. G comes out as 0.570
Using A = 0.593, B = 0.548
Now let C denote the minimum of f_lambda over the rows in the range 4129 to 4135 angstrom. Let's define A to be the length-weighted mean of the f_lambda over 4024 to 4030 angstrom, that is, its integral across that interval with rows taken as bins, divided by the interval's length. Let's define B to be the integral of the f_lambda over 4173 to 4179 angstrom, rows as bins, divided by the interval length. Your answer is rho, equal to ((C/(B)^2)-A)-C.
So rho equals 0.79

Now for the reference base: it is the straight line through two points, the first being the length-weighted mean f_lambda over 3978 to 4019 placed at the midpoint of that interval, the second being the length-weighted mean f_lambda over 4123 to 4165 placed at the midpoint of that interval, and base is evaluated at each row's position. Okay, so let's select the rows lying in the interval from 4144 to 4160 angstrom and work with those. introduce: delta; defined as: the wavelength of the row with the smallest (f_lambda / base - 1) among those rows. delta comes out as 4147.29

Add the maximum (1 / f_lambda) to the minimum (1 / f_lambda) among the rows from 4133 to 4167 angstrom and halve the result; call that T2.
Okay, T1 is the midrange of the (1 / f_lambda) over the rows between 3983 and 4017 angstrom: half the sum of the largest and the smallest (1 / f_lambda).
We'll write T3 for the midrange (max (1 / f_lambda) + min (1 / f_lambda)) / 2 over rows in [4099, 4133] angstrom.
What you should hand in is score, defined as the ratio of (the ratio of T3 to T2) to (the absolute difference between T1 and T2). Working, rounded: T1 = 2.0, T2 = 1.86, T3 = 1.89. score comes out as 7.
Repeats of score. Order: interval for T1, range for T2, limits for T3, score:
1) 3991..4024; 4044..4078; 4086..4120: 29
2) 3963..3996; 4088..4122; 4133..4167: 0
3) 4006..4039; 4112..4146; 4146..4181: 10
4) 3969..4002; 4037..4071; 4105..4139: 0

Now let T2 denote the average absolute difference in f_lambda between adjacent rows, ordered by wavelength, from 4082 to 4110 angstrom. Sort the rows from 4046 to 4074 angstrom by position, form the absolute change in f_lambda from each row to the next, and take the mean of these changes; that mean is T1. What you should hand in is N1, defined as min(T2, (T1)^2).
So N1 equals 0.0026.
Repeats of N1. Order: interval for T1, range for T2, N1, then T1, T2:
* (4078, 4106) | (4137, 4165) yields 0.0064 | 0.080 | 0.044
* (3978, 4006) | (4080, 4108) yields 0.0030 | 0.055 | 0.082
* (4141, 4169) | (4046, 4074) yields 0.0021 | 0.046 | 0.051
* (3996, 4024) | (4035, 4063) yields 0.0024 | 0.049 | 0.056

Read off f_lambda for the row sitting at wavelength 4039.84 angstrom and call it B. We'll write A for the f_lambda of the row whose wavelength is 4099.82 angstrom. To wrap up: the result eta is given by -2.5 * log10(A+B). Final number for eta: -0.33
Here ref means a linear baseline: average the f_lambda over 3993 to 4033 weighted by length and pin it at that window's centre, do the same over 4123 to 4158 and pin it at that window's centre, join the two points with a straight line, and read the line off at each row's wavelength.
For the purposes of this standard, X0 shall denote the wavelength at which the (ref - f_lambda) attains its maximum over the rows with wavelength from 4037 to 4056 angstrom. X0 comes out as 4045.43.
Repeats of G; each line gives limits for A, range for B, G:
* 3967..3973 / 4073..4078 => 0.376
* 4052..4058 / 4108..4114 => 0.585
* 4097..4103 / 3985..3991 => 0.537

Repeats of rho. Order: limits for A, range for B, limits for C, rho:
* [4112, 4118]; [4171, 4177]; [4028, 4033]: 0.75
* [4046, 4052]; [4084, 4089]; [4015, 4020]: 0.03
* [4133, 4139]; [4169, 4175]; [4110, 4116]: 0.78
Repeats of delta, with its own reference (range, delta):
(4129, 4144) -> 4143.47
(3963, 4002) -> 3969.76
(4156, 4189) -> 4177.96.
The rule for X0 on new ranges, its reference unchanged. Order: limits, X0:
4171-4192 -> 4177.96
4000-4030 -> 4010.19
